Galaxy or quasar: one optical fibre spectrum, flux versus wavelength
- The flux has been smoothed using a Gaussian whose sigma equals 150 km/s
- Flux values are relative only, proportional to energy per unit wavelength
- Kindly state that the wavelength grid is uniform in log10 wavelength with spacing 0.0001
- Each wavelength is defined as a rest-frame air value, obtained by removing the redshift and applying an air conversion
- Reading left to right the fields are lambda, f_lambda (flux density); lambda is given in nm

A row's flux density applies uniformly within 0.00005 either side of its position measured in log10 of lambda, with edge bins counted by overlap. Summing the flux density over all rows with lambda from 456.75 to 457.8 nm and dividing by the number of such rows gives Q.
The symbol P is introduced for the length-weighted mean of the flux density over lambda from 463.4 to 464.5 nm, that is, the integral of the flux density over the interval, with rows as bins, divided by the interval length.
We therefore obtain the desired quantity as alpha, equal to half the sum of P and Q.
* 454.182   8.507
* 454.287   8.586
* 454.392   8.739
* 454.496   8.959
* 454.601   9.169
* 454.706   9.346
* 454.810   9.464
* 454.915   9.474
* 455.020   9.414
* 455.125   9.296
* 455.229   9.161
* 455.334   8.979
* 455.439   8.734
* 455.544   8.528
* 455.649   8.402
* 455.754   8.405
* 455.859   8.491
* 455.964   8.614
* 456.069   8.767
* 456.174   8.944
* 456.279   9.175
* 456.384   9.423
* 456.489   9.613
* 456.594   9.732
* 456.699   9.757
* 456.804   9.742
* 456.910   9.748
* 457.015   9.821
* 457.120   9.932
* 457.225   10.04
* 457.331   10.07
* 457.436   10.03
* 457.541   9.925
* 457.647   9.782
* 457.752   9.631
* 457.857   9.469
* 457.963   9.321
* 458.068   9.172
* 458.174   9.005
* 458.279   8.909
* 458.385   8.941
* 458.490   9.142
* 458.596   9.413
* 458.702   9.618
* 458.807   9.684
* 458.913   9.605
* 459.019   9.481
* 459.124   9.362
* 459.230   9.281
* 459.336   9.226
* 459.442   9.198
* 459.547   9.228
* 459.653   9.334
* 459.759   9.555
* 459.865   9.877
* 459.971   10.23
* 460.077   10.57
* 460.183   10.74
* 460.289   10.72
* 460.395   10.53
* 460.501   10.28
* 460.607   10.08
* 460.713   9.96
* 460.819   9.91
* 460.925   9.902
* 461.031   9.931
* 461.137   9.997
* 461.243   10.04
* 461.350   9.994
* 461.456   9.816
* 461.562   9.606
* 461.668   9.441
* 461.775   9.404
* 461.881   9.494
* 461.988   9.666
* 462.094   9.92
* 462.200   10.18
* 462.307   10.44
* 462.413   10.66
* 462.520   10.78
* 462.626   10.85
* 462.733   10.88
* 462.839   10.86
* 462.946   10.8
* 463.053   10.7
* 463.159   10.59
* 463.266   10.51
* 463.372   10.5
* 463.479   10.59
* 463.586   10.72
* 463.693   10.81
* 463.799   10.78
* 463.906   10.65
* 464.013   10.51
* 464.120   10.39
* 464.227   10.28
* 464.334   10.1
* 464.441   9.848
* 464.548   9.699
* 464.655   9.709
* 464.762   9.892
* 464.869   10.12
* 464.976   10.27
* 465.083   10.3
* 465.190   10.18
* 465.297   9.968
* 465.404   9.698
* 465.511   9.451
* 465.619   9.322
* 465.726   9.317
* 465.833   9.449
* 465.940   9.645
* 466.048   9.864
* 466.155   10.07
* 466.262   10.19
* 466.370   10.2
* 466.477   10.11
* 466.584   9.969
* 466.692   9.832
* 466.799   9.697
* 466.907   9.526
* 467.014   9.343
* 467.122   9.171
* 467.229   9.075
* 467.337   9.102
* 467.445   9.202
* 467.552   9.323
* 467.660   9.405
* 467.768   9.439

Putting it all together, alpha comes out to 10.2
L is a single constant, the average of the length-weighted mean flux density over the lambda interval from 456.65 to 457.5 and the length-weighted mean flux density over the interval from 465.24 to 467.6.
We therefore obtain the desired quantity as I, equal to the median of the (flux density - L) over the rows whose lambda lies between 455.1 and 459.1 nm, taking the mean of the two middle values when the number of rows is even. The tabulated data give -0.3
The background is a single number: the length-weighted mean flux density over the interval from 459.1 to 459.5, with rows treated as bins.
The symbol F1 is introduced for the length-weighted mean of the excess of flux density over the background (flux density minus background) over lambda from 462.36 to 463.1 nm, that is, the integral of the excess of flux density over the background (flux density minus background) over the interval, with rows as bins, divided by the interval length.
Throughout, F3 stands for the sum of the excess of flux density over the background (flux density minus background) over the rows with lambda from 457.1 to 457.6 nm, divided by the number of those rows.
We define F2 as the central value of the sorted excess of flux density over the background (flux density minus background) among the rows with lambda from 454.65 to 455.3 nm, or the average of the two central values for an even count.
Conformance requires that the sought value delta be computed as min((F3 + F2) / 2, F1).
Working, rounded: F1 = 1.53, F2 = 0.1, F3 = 0.7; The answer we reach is 0.43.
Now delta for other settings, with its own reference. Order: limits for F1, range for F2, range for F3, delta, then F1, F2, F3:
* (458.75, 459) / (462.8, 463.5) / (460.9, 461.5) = 0.36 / 0.36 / 1.3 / 0.7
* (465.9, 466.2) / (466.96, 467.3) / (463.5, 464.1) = 0.60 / 0.60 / -0.1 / 1.4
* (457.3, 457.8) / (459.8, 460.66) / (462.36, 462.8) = 0.62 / 0.62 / 1.1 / 1.5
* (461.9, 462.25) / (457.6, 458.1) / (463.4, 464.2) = 0.62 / 0.62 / 0.2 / 1.4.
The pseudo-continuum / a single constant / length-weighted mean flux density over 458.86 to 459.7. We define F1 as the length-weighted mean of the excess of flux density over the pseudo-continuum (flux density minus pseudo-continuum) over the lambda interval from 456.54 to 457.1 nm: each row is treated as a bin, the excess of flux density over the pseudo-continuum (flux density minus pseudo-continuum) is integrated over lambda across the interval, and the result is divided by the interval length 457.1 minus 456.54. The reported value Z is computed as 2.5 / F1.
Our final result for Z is 5.8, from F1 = 0.4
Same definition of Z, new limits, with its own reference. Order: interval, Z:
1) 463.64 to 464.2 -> 2.0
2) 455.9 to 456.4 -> -6.3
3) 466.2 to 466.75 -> 3.5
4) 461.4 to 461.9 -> 11.4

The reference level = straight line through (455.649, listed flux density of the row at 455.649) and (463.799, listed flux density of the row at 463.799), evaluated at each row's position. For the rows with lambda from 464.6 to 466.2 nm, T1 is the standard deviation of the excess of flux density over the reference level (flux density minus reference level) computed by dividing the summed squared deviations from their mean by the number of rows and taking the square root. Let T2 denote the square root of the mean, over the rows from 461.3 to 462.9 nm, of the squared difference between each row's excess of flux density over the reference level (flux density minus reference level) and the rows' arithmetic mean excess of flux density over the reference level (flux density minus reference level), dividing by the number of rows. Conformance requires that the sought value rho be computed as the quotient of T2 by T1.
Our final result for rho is 1.10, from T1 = 0.40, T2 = 0.44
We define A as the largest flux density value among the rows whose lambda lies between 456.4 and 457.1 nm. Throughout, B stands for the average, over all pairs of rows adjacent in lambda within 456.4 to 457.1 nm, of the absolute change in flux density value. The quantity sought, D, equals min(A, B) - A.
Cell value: -9.8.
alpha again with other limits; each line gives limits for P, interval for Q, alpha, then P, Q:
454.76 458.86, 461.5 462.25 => 9.5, 9.3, 9.7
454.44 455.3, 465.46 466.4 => 9.5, 9.3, 9.7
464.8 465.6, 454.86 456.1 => 9.4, 10.0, 8.9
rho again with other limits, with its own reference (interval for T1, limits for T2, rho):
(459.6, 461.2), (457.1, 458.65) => 1.32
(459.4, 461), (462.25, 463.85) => 0.43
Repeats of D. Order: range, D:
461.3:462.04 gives -9.9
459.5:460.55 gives -10.5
